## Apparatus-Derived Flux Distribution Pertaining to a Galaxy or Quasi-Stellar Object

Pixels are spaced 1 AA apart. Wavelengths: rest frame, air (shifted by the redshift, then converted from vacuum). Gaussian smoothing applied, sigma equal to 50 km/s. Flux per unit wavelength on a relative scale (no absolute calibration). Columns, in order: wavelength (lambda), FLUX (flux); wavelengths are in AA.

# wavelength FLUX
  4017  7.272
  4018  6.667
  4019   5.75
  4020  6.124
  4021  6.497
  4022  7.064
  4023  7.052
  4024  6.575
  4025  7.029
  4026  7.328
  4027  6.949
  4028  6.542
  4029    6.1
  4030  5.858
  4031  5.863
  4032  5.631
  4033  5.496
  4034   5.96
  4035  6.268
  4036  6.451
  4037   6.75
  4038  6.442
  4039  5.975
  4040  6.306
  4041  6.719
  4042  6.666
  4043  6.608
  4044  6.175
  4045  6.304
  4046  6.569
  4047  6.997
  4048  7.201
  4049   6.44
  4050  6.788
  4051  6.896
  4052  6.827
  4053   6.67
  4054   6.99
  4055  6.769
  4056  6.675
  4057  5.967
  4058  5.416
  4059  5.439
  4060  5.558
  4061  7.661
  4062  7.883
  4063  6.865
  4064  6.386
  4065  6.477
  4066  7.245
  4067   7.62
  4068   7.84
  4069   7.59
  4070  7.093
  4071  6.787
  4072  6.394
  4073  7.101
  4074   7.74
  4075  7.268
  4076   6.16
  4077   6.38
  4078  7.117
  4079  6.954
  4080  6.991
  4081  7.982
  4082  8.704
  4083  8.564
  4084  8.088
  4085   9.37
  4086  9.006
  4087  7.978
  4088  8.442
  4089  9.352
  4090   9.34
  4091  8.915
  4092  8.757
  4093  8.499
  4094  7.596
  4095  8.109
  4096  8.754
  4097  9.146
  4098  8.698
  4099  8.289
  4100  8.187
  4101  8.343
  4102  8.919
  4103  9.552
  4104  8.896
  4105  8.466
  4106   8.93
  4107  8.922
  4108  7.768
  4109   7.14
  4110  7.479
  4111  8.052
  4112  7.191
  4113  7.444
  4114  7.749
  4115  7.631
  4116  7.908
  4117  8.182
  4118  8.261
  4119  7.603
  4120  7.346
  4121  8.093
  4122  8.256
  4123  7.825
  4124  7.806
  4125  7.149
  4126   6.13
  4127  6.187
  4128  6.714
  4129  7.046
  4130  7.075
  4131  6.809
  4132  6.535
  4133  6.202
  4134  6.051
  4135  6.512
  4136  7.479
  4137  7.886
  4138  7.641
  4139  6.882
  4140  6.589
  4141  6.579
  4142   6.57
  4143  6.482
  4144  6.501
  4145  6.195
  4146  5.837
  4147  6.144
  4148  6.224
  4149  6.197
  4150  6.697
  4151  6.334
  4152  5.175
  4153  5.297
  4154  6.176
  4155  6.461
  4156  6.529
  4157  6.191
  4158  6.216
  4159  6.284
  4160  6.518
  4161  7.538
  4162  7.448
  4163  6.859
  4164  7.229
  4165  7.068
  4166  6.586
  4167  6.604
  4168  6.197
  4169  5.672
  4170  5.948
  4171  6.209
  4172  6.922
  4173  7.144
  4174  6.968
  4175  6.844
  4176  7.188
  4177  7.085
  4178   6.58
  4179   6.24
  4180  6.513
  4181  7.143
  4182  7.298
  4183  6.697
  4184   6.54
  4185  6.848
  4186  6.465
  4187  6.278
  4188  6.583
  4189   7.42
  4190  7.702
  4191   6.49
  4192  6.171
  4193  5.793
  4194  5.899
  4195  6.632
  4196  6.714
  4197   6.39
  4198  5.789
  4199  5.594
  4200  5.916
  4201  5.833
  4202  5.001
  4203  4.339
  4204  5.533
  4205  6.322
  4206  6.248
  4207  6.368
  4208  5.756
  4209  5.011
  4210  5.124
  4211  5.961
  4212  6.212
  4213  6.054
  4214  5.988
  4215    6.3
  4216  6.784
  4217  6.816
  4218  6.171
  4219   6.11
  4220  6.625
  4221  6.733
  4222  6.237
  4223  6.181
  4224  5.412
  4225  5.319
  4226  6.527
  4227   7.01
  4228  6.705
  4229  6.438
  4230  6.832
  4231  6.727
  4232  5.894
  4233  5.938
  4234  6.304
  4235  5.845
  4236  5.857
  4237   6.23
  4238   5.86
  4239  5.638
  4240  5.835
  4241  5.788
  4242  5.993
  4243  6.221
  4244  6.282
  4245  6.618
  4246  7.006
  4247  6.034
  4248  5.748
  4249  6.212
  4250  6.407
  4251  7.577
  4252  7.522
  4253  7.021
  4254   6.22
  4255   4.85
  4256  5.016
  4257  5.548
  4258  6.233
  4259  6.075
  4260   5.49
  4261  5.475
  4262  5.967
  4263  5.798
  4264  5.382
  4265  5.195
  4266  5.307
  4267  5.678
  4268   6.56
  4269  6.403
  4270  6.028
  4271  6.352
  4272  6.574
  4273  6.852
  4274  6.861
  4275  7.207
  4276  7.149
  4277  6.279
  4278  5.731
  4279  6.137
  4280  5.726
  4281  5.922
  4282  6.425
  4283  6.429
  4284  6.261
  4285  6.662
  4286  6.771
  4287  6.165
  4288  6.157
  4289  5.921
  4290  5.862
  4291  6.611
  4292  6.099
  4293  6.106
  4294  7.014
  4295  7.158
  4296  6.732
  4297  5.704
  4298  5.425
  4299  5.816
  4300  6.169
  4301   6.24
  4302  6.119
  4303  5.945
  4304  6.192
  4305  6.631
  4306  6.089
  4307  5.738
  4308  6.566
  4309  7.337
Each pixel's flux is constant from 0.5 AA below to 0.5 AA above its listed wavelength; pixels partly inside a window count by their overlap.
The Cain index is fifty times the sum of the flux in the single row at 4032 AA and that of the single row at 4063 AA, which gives 625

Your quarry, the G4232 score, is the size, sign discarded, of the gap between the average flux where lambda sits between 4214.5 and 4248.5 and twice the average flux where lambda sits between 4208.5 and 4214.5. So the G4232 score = 5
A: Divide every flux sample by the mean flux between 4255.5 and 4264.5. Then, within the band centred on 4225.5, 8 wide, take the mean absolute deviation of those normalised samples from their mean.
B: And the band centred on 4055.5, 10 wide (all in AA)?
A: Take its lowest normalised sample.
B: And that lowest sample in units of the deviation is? 12.2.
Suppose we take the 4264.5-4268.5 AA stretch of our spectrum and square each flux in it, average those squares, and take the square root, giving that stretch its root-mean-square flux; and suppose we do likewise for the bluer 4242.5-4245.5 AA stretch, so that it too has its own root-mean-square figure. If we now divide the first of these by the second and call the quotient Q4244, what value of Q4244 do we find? 0.896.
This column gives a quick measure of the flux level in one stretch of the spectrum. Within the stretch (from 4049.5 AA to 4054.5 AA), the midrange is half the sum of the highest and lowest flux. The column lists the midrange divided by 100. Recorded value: 0.068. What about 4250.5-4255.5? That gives 0.062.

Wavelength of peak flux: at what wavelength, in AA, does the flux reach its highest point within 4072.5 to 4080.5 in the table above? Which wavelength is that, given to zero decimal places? 4074 AA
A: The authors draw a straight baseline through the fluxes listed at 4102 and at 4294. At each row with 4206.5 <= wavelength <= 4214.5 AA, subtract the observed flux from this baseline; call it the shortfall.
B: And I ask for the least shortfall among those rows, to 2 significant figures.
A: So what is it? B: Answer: 1.5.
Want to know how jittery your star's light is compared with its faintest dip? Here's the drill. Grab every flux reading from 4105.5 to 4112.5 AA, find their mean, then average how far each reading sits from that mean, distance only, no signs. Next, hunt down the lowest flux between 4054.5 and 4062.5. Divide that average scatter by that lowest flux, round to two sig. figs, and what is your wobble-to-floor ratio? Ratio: 0.11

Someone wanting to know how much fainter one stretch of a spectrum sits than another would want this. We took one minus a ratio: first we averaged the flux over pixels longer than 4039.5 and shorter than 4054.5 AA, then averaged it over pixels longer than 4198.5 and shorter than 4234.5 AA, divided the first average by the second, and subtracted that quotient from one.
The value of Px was -0.10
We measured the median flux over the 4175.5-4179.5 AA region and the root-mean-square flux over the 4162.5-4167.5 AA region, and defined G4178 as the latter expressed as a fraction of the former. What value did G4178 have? 1.01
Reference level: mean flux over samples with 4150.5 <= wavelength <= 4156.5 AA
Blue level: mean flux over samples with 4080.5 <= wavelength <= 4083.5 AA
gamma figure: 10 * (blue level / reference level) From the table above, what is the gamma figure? 14.0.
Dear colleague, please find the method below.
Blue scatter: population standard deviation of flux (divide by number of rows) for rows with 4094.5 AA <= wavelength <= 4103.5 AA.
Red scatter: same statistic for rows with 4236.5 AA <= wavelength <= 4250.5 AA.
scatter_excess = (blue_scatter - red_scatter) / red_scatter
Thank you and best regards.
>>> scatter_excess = 0.26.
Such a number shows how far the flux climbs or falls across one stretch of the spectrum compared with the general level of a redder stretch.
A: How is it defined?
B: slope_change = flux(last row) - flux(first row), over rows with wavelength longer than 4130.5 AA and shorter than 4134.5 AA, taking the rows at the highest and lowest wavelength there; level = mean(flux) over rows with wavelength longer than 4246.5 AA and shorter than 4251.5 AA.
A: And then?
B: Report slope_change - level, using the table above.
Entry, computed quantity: -7.2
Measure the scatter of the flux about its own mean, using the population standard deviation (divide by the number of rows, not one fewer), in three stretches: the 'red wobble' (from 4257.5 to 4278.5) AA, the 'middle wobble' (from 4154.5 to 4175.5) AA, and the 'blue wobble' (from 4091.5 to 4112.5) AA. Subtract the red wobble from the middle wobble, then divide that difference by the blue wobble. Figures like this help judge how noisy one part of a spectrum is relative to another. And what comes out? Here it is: -0.17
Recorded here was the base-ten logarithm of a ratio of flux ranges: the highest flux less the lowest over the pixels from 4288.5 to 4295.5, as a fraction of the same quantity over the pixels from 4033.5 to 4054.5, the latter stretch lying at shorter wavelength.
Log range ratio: 0.0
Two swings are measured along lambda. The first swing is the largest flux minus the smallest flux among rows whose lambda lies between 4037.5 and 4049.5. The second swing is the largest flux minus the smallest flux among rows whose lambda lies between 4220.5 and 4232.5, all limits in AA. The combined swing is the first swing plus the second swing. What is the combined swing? 2.9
